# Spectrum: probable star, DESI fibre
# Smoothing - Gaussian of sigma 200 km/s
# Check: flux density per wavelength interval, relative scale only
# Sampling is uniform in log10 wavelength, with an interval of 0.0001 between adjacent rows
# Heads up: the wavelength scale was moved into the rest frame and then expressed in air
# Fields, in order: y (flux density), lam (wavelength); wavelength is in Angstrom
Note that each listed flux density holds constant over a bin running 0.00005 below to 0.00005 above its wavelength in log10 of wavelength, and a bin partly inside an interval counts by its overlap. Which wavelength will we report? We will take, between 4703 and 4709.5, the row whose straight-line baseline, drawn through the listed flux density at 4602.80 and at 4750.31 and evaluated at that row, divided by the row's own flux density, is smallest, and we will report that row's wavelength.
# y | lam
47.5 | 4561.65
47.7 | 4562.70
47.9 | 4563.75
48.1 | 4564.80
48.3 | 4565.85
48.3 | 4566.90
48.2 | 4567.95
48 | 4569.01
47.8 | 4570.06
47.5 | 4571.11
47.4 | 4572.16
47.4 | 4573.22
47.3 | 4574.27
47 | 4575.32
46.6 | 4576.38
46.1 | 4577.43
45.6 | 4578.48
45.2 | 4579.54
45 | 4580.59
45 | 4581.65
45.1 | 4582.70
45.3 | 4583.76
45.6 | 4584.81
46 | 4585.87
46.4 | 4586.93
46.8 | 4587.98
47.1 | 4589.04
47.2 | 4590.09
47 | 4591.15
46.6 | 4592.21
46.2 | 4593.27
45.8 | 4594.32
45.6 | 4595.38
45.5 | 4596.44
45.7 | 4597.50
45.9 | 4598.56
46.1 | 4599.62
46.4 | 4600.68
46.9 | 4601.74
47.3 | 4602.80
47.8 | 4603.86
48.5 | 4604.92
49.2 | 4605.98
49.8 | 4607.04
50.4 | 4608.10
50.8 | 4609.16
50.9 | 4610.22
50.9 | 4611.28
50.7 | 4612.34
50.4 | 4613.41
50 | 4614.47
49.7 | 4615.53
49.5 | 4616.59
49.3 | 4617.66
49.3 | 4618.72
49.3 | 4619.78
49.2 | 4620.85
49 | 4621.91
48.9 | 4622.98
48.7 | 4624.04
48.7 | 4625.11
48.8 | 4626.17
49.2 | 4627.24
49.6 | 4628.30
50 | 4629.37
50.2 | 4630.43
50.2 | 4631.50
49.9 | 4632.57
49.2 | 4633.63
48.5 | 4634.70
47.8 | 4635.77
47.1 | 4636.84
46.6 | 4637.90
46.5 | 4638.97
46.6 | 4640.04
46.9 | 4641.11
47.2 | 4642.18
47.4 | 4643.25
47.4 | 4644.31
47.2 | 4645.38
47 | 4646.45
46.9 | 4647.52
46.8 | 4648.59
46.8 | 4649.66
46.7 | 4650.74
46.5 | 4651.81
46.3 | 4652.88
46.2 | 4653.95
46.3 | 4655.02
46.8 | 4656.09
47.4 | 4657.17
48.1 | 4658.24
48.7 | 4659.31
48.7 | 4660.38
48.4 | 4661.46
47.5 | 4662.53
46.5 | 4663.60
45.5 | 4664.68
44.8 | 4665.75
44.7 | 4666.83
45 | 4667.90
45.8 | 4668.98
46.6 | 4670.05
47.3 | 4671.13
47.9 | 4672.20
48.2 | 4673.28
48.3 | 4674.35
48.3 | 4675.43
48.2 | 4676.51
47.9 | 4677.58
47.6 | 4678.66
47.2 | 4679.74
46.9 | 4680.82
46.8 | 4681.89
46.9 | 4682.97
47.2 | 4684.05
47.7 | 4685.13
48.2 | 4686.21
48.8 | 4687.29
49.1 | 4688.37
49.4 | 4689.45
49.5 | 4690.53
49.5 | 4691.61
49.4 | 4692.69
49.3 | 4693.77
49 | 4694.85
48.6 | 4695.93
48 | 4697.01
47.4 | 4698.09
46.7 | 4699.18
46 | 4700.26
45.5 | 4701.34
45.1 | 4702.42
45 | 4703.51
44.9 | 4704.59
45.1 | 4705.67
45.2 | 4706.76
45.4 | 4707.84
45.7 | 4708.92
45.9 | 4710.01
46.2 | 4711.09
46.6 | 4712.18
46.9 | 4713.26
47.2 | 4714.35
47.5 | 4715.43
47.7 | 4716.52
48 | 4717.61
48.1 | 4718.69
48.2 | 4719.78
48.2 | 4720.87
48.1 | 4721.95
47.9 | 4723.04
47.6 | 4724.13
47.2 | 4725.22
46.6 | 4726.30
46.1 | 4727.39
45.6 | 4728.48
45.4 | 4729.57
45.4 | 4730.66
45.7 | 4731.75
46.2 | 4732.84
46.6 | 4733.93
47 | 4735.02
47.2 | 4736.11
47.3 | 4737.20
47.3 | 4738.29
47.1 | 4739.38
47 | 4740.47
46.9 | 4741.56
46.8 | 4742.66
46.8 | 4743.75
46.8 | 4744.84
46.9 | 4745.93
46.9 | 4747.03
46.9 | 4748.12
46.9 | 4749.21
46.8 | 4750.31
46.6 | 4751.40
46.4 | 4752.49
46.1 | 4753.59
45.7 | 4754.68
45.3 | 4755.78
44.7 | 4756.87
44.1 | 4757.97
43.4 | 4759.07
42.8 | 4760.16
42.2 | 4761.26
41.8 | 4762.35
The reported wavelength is 4708.92 Angstrom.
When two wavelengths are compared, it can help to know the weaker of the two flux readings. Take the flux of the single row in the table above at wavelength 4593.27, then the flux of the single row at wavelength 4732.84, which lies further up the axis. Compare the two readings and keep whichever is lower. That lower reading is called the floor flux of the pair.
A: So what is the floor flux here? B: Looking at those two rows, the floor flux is 46.2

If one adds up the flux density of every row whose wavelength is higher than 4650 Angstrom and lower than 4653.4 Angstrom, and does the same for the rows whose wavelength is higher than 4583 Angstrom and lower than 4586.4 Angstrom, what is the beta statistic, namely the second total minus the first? -2.6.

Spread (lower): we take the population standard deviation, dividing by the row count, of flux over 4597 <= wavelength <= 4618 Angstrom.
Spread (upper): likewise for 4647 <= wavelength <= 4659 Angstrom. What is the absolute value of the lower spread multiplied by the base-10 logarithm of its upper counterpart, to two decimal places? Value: 0.50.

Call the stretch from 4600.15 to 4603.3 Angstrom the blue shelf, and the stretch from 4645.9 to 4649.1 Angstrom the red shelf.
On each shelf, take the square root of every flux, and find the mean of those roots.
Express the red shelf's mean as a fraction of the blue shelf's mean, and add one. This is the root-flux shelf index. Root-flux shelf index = 2.00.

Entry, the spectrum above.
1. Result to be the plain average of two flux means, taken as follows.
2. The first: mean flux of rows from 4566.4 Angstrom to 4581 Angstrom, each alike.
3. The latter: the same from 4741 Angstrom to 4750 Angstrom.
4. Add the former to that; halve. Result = 46.9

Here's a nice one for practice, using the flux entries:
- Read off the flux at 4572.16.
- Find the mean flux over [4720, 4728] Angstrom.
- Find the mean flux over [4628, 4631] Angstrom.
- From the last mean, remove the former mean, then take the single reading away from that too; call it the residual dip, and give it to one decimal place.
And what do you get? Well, -44.9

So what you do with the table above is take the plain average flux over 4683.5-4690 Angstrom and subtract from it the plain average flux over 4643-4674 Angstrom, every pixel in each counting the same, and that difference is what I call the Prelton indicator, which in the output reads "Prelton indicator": 1.5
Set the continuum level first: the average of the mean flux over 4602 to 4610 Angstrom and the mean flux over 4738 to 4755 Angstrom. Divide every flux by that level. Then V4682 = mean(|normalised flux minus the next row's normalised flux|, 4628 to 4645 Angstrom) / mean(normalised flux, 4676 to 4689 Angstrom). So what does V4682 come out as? 0.0073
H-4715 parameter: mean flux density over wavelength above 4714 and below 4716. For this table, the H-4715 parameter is 47.4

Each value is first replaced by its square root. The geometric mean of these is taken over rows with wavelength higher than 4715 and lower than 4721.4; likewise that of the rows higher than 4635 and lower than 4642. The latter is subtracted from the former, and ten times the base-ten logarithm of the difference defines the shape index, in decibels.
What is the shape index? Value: -11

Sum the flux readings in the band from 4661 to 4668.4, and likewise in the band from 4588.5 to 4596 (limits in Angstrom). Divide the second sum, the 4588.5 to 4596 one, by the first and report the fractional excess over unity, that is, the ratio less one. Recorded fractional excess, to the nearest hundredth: 0.01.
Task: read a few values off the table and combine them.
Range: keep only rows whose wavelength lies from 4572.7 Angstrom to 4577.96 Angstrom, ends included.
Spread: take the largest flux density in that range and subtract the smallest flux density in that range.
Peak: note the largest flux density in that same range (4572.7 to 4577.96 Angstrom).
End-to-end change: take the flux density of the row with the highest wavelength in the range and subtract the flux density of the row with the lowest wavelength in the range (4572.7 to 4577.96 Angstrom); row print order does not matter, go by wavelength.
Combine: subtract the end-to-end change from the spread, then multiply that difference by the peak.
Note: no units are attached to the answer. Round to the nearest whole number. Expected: 123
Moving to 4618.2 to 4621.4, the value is 10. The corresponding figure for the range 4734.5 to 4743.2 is 33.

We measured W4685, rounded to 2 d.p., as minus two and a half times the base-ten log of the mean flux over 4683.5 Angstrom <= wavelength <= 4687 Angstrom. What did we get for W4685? -4.20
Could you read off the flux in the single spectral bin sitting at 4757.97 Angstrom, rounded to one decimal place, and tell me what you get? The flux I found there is 44.1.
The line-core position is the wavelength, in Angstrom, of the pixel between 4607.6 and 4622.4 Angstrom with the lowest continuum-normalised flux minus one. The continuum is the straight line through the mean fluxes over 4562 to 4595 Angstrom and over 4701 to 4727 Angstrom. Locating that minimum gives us 4621.91 Angstrom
